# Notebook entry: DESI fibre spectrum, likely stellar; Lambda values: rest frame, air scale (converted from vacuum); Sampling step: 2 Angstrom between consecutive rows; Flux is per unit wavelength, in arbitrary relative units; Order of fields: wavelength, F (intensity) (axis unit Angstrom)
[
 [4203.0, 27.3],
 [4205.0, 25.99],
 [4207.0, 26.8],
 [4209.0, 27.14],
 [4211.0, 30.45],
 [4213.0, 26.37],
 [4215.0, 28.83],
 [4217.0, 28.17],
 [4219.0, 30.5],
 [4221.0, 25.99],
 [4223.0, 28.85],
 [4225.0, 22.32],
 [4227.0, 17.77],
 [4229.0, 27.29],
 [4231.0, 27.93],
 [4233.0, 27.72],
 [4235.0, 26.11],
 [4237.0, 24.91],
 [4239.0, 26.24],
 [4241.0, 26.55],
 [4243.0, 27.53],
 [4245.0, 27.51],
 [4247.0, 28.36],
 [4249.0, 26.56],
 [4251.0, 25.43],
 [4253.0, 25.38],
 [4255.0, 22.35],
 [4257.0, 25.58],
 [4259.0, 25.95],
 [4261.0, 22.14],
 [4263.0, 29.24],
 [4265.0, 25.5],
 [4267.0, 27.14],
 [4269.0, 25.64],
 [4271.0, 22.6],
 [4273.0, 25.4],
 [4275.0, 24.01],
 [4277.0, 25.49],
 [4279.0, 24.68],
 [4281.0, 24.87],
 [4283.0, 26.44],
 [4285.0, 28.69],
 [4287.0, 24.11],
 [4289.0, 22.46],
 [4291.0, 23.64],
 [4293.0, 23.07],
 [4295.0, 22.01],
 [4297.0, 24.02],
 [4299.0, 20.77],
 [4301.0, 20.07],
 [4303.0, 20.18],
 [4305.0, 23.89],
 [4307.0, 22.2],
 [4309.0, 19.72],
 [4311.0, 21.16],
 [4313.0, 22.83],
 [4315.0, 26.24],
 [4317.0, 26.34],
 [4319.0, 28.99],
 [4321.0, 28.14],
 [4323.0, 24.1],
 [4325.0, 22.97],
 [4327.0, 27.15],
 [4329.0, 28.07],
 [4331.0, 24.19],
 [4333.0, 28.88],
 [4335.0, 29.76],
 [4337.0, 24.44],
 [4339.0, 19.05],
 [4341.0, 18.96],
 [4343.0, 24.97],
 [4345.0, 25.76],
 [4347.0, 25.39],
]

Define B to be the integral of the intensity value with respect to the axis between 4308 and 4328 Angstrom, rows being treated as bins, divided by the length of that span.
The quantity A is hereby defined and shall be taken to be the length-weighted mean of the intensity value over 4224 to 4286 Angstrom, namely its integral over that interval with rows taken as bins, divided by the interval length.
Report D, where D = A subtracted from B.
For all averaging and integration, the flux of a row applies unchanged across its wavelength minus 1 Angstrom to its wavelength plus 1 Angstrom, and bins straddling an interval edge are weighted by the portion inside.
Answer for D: -0.8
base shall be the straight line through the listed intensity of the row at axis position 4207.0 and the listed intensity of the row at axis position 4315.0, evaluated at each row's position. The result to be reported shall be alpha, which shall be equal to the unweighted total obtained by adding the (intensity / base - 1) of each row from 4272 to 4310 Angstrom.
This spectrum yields -2.1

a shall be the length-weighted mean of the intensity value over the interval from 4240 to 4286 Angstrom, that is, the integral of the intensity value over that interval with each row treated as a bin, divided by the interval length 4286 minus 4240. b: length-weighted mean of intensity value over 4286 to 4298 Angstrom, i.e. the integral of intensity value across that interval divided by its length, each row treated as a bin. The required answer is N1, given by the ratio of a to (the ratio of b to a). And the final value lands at 28.6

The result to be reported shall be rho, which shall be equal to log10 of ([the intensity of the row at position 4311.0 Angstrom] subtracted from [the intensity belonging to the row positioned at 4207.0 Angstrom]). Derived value 0.8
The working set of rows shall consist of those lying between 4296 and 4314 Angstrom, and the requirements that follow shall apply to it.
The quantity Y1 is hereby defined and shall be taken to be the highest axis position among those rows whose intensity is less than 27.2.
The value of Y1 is 4313.0 Angstrom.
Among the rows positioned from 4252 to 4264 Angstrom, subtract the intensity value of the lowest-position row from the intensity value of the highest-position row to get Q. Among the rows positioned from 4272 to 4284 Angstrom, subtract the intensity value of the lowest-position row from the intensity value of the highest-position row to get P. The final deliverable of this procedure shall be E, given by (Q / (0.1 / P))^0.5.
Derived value 6.3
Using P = 1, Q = 4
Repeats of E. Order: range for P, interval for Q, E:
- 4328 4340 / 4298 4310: 9.7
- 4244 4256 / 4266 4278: 9.2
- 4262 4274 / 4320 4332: 12.3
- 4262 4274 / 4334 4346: 12.4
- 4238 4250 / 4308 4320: 5.4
